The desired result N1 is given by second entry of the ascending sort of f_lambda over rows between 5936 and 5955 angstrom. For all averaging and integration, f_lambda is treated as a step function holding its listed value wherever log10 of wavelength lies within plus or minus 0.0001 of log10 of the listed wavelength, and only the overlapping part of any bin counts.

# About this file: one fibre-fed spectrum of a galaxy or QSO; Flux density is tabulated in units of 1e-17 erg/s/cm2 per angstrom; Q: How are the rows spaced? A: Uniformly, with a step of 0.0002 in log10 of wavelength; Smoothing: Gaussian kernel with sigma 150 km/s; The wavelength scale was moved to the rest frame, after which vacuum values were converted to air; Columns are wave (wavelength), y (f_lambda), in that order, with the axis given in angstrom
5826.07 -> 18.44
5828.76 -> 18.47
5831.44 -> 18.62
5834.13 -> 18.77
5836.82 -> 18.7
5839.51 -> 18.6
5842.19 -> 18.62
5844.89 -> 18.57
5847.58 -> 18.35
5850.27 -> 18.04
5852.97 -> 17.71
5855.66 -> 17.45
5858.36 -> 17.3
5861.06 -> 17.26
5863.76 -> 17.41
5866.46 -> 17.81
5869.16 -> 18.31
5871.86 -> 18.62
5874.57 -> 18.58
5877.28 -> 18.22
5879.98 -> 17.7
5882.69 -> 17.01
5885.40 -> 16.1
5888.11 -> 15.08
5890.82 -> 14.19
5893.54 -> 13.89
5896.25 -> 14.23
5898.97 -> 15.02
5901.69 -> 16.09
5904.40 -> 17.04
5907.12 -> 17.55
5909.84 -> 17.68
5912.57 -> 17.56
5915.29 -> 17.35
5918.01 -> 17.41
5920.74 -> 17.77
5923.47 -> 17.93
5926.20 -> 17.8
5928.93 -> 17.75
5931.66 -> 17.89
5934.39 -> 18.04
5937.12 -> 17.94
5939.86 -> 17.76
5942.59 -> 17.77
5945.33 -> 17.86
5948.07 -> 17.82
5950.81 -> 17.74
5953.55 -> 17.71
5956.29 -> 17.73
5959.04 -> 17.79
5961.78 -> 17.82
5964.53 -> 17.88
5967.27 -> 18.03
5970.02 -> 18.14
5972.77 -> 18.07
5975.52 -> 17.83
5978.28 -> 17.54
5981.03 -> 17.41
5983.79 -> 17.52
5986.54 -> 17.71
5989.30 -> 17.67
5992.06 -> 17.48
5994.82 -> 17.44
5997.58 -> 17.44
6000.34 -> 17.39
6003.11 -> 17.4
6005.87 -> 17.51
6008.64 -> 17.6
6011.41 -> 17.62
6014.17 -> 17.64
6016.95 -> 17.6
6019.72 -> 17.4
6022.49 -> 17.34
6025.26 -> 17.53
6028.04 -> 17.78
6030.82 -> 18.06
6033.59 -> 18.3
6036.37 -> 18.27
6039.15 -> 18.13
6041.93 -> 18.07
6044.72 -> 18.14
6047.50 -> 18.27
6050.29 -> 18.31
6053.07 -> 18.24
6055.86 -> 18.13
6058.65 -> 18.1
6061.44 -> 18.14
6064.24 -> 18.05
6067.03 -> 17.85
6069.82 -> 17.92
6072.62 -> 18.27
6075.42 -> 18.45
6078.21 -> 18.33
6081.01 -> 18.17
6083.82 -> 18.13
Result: 17.74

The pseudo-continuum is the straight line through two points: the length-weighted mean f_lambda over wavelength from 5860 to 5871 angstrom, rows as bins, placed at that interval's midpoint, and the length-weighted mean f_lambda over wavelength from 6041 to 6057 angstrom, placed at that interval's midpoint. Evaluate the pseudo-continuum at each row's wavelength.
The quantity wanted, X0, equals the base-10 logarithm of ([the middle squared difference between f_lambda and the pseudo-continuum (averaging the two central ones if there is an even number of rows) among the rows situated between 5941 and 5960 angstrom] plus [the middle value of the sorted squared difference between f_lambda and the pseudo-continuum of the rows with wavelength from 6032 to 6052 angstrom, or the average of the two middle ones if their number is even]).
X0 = -1.3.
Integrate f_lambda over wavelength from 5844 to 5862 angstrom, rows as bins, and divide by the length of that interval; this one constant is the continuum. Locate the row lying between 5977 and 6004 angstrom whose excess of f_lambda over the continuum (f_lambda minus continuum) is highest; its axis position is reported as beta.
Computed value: 5986.54 angstrom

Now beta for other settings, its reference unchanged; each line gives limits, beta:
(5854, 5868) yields 5866.46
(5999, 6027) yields 6014.17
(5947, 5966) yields 5964.53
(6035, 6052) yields 6050.29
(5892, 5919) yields 5909.84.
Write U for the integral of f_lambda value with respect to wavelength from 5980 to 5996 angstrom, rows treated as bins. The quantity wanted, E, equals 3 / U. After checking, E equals 0.0107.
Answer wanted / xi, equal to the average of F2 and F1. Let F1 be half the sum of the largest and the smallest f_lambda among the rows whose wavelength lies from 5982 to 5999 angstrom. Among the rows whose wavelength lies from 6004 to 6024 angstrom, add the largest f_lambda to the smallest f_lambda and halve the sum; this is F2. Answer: 17.5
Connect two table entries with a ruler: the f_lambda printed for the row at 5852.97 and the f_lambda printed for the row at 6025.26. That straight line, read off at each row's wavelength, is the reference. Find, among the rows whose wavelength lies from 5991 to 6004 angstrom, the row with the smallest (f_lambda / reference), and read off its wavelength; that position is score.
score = 6000.34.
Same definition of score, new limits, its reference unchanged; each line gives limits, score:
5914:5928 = 5915.29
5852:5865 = 5861.06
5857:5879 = 5861.06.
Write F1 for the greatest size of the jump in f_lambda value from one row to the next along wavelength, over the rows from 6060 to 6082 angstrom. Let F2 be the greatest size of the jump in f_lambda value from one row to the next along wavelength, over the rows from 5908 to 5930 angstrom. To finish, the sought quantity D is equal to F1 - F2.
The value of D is -0.01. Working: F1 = 0.35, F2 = 0.36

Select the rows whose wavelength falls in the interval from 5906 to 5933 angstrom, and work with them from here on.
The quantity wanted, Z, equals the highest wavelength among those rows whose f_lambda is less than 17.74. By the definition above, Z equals 5918.01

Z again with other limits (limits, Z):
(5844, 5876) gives 5863.76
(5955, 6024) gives 6022.49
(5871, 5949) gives 5918.01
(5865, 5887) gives 5885.40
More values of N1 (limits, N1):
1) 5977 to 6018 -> 17.4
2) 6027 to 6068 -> 17.85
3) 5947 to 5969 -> 17.73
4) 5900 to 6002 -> 17.04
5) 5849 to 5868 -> 17.3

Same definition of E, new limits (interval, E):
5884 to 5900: 0.0127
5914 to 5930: 0.0106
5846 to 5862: 0.0106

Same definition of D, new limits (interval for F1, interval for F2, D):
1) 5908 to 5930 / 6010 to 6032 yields 0.08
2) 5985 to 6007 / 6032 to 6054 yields 0.05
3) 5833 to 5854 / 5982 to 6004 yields 0.14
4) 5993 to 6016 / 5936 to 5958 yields -0.07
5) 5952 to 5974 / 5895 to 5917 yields -0.92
